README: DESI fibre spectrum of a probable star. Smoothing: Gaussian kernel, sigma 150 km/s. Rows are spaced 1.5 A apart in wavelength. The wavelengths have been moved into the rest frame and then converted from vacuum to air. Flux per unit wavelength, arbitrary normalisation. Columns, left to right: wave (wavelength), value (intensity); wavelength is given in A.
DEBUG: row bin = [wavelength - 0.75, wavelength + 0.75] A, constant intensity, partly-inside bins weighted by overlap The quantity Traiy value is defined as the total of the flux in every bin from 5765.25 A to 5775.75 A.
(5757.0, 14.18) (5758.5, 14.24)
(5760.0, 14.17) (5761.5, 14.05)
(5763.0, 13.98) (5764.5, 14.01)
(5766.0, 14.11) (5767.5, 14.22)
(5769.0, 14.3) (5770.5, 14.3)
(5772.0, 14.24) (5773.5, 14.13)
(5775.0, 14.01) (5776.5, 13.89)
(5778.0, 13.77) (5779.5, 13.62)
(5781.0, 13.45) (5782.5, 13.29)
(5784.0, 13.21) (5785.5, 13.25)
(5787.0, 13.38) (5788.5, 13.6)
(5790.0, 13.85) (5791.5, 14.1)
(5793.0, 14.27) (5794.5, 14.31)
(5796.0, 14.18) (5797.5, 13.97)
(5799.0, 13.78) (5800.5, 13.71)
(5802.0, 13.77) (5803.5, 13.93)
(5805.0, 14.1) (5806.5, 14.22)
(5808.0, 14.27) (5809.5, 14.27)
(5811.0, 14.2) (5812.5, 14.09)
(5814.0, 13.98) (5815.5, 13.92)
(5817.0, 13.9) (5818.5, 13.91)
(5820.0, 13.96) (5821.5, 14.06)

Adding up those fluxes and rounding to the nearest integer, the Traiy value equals 99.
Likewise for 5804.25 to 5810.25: 57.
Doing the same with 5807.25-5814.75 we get 71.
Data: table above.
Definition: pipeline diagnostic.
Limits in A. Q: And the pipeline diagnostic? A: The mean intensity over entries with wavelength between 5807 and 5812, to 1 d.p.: 14.2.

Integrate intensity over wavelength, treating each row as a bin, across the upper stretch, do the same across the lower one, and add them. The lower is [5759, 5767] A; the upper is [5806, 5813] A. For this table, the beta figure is 212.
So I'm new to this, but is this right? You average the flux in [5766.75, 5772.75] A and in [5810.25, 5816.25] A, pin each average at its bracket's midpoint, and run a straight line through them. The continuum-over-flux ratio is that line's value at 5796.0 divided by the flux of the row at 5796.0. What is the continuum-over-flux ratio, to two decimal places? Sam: 1.00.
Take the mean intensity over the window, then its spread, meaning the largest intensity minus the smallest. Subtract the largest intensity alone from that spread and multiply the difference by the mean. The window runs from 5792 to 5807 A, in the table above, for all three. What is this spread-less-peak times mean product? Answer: -192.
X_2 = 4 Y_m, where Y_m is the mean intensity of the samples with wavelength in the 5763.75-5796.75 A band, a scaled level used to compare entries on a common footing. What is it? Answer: 55.5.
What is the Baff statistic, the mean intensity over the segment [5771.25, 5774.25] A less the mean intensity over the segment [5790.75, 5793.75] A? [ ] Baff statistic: 0.00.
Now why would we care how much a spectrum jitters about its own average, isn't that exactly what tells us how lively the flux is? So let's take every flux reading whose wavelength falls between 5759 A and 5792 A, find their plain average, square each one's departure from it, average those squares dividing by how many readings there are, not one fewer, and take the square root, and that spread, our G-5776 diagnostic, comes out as 0.35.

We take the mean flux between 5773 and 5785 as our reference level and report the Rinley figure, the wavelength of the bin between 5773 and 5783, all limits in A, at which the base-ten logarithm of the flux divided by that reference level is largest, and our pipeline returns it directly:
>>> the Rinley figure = 5773.5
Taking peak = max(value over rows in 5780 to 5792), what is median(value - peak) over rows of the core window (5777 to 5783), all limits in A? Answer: -0.6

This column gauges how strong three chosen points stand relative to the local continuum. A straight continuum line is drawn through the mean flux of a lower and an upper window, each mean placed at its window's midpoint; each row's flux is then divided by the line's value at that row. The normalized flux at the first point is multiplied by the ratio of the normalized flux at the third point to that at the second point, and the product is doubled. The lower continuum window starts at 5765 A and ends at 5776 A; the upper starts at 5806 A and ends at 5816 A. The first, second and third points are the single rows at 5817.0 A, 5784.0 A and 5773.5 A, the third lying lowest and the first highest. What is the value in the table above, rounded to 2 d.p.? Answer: 2.10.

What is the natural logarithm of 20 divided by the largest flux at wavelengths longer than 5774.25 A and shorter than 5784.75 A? 0.356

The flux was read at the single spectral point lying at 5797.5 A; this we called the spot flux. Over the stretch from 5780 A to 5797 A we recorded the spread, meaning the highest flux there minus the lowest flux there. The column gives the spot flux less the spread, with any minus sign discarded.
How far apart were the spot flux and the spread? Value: 12.9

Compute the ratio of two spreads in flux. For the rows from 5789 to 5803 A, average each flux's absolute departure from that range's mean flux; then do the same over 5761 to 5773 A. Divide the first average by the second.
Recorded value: 1.7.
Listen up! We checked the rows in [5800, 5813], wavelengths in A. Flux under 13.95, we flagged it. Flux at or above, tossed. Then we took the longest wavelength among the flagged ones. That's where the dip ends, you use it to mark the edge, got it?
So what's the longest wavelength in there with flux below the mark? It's 5803.5 A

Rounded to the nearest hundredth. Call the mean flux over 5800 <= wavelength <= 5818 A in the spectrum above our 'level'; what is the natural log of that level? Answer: 2.64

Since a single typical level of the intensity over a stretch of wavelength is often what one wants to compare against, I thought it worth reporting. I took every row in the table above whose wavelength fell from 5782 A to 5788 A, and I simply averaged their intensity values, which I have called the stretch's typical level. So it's 13.3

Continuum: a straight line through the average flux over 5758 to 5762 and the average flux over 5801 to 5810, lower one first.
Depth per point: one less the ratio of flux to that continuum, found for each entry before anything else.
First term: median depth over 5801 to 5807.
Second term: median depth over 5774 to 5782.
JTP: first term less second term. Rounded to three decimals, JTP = -0.020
